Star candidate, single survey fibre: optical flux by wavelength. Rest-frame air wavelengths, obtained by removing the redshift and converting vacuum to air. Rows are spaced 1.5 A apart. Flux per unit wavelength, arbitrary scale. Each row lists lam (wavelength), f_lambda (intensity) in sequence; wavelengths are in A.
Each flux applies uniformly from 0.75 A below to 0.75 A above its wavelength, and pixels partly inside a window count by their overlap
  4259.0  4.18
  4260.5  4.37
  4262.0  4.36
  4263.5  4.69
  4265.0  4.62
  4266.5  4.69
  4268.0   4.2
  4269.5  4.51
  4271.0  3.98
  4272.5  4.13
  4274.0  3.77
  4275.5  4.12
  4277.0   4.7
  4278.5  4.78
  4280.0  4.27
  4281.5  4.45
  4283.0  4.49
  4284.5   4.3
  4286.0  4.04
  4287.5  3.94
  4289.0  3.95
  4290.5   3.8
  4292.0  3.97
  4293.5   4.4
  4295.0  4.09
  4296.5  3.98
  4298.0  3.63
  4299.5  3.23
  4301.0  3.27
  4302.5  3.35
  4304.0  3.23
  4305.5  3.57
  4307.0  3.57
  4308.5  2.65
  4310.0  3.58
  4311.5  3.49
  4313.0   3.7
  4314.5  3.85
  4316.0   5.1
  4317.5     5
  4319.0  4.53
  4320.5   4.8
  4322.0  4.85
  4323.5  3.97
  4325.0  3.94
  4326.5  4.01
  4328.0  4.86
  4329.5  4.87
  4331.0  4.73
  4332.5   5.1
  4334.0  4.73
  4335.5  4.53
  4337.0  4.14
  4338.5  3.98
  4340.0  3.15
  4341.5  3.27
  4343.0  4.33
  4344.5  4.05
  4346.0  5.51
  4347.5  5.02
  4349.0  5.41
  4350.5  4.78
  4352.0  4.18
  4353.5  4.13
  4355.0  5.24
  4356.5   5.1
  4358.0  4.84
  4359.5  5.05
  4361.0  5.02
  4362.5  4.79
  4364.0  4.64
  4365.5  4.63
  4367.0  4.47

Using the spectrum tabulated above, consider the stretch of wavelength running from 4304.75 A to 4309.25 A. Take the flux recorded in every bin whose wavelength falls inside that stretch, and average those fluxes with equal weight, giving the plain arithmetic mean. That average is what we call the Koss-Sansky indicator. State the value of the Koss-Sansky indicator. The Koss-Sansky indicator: 3.3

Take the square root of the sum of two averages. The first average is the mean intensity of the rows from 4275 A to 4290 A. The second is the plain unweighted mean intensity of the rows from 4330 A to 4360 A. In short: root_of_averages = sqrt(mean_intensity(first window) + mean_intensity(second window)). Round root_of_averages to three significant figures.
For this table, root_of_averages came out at 2.98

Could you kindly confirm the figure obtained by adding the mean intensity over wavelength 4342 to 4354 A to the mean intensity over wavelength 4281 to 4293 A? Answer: 8.8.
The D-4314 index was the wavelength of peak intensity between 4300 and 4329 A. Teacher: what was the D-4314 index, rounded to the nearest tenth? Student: 4316.0 A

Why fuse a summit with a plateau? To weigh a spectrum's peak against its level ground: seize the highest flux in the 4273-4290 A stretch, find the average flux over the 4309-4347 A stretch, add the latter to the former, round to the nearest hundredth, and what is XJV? 9.10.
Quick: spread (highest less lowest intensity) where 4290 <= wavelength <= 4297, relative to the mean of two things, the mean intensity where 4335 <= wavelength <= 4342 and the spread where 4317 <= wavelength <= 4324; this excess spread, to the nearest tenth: -1.8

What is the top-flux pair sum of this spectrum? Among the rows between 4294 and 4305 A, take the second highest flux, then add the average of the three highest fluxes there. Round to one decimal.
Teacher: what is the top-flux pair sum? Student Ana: 7.9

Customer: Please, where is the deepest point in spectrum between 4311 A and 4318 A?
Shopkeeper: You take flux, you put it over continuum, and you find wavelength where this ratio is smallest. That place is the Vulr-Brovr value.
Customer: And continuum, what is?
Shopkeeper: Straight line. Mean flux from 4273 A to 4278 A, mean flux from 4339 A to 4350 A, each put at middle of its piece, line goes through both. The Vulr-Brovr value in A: 4311.5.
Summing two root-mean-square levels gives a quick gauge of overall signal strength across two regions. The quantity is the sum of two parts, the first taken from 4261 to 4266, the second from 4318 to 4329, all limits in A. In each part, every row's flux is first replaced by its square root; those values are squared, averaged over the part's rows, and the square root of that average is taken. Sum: 4.24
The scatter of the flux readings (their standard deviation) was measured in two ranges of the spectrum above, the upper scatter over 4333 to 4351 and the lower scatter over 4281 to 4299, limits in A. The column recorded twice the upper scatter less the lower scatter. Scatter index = 1.2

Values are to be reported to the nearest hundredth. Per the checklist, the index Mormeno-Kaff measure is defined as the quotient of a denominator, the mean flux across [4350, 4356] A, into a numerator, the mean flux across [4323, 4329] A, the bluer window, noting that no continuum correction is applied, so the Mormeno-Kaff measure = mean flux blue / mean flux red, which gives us 0.92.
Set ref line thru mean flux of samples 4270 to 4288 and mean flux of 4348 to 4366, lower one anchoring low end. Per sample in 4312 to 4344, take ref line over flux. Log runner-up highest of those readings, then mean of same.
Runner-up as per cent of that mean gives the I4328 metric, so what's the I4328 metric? 133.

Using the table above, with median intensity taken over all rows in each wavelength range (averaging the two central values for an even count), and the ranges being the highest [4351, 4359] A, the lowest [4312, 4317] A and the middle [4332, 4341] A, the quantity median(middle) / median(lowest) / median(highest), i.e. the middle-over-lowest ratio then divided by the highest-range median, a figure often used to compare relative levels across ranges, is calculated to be 0.23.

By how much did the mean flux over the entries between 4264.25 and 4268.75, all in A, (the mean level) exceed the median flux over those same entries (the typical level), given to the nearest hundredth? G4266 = -0.12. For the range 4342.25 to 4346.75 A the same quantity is 0.30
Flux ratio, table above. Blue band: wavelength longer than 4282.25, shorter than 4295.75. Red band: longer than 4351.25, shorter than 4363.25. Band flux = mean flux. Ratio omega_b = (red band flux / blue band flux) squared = 1.36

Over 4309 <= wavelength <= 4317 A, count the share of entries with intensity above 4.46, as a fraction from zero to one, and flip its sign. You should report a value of -0.20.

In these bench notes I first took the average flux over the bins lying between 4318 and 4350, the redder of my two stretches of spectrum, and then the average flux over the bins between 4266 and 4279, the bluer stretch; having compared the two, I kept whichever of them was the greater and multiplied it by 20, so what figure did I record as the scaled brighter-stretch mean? 89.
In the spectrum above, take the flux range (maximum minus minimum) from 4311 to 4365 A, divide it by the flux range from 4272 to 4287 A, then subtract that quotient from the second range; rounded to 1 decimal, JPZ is -1.3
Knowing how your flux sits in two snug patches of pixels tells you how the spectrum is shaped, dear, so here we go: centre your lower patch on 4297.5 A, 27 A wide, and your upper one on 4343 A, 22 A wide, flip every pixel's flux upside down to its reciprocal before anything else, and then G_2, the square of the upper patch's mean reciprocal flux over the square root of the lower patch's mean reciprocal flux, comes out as 0.103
